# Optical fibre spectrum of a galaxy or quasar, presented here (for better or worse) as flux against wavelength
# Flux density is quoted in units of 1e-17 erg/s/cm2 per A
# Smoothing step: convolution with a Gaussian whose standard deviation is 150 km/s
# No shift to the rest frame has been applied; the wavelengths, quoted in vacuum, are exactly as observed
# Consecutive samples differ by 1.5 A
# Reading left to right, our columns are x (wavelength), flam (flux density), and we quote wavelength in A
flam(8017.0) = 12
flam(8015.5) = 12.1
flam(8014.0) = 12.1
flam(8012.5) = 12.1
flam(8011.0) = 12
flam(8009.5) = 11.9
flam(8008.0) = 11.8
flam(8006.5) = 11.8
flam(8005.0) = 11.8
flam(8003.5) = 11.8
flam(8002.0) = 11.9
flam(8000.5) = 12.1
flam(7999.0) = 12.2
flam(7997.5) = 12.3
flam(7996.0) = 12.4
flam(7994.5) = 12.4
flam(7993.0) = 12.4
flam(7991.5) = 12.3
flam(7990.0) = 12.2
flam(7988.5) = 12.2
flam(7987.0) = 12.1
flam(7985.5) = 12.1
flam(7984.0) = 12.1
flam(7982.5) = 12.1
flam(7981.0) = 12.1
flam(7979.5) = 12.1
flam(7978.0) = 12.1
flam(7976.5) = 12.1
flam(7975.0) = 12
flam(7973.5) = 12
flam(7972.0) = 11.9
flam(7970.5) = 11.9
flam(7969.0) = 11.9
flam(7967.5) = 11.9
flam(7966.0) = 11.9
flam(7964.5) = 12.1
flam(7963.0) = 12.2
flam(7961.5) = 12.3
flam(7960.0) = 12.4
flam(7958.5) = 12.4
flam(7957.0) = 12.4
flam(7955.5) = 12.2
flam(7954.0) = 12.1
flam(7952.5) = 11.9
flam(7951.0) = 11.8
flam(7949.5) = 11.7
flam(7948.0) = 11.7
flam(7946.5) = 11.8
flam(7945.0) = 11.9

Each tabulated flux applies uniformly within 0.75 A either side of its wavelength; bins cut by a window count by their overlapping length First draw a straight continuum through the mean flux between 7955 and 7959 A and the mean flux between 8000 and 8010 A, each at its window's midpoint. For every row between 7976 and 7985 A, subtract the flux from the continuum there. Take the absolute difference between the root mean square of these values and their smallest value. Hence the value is 0.05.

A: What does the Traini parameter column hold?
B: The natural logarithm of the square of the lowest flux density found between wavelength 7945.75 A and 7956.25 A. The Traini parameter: 4.92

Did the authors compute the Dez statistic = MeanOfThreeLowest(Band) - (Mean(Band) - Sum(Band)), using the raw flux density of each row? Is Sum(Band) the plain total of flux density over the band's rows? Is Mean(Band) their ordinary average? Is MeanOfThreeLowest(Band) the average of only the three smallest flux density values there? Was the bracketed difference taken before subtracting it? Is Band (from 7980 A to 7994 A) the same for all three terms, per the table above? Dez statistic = 110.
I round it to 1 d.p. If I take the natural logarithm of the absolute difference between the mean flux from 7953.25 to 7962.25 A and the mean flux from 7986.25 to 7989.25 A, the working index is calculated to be -1.9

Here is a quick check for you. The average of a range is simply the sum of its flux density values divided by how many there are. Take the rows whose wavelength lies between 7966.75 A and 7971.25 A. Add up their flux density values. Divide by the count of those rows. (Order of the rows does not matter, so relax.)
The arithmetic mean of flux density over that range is 11.90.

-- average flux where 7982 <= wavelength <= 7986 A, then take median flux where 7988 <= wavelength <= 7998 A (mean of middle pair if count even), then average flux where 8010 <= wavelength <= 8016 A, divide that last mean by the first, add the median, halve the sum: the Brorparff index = 6.65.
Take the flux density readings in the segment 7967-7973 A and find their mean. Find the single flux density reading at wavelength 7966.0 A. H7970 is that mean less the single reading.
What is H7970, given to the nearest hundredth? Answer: 0.00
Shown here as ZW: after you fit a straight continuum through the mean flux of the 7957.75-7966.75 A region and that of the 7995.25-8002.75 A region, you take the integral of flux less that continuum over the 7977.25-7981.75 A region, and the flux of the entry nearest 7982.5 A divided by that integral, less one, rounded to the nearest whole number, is -28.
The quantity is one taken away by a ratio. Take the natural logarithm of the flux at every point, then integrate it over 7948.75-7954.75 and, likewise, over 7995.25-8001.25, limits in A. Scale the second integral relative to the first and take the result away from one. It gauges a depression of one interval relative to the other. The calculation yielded -0.013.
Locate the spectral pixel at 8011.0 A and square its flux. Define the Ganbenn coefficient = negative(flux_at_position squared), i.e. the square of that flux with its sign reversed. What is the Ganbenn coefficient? -144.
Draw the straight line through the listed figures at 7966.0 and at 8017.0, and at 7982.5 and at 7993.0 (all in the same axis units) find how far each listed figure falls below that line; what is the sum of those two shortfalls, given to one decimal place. -0.6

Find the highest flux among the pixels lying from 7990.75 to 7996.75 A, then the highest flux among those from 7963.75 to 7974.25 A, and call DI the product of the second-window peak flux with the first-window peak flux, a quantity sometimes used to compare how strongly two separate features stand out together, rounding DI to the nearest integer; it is 150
